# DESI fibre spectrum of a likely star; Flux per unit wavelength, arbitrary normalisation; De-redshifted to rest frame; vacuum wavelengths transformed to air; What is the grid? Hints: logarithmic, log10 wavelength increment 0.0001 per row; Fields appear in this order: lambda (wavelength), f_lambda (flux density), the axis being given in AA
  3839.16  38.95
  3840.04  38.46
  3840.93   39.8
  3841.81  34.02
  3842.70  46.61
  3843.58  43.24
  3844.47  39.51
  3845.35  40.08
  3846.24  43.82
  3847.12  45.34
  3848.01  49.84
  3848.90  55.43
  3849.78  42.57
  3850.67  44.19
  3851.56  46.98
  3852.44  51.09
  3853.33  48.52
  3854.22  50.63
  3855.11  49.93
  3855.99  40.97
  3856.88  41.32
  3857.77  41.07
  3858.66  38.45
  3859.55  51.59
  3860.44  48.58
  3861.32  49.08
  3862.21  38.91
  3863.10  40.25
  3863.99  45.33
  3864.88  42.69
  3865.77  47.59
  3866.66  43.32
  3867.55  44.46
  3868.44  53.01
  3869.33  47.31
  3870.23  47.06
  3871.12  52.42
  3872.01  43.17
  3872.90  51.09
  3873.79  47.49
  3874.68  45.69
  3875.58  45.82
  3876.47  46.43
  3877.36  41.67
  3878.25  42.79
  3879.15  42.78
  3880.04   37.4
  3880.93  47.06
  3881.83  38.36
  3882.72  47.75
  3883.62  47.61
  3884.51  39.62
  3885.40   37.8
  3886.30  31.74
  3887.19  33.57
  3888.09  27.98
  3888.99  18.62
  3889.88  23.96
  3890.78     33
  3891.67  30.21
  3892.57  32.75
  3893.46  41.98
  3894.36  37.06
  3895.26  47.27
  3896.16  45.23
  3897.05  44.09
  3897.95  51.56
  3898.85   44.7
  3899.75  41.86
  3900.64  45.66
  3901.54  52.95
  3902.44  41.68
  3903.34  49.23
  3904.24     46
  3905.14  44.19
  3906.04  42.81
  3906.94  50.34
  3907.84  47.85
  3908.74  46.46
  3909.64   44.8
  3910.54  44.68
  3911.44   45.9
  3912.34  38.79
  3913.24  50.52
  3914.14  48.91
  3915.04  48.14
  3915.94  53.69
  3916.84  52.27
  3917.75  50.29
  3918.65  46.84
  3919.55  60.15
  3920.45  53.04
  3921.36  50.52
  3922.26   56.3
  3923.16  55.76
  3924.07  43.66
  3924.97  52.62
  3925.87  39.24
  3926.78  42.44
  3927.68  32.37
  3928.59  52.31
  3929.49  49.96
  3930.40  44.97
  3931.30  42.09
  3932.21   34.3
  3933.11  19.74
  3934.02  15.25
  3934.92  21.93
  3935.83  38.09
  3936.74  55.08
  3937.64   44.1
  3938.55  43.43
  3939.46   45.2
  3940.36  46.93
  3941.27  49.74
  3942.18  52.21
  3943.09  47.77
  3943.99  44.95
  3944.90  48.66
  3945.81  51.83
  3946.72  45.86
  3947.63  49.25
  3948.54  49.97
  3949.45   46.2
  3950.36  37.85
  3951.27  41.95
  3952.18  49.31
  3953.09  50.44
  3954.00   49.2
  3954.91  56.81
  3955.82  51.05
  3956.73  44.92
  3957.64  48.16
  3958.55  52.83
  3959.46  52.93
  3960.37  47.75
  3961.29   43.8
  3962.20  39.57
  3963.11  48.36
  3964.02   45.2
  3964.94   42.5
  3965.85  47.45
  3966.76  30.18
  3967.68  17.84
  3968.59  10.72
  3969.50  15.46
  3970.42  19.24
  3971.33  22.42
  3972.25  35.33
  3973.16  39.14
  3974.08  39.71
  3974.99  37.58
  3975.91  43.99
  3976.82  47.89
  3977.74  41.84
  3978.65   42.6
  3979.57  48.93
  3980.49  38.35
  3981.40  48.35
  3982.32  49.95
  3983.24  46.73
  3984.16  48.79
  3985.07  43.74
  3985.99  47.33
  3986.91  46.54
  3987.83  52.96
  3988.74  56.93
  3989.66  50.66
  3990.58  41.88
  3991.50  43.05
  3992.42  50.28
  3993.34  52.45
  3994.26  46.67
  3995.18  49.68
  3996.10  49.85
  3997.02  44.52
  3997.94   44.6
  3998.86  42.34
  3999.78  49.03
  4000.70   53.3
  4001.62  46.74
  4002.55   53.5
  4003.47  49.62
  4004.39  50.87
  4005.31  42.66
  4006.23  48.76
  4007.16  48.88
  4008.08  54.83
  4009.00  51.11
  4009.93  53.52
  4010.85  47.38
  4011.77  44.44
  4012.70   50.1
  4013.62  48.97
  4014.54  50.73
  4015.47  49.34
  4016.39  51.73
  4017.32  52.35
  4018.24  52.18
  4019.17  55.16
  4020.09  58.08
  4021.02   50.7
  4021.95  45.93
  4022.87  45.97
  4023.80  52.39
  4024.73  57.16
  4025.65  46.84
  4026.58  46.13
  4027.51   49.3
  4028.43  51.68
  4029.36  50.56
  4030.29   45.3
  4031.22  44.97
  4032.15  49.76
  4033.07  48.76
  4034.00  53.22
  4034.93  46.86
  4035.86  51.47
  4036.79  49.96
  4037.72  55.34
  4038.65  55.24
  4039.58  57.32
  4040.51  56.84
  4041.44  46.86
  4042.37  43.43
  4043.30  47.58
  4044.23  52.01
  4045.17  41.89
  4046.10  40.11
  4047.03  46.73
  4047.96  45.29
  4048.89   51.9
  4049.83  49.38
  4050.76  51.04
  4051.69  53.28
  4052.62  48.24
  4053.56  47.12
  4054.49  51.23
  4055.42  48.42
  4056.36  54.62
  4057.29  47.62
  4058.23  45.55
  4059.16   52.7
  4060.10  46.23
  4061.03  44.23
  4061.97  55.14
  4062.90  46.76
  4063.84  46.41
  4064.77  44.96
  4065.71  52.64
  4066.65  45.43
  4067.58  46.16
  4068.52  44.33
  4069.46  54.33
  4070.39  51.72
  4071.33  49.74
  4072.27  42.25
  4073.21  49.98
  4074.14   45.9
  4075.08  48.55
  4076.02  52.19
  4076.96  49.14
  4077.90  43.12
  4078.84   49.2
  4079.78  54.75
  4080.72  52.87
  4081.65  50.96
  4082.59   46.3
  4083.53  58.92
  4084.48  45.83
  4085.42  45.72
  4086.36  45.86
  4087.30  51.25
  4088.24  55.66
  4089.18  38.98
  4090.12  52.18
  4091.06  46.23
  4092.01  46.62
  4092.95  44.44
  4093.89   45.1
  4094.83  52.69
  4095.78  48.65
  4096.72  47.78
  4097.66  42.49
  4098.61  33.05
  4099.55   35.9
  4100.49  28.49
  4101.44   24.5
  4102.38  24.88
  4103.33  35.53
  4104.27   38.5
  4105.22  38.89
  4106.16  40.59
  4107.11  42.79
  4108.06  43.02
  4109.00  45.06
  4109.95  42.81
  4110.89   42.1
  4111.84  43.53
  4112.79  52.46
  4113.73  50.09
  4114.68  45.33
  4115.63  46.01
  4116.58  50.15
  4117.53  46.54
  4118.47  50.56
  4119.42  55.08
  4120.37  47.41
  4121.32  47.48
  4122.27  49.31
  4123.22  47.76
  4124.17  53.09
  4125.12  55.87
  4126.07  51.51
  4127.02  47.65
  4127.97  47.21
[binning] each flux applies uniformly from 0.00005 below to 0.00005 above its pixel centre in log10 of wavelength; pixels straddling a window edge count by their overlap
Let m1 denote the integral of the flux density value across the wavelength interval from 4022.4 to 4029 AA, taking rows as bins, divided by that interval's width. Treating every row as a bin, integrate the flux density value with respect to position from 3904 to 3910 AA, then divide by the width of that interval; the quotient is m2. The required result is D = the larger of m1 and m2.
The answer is 50.0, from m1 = 50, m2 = 46.1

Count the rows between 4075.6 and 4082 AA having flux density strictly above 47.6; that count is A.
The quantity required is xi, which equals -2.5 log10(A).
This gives -1.95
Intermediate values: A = 6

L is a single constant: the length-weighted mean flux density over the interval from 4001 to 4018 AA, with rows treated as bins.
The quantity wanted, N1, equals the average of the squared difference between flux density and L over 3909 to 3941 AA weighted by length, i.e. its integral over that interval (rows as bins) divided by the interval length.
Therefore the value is 125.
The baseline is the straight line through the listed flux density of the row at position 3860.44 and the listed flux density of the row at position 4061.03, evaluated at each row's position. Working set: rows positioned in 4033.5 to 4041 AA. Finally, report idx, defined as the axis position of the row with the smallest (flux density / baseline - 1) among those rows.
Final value 4034.93 AA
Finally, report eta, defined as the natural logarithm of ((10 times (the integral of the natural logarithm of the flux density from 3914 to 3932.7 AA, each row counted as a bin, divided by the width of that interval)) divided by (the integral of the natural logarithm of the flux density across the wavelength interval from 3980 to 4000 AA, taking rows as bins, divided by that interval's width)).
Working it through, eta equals 2.30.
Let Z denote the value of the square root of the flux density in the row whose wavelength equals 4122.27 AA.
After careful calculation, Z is 7.02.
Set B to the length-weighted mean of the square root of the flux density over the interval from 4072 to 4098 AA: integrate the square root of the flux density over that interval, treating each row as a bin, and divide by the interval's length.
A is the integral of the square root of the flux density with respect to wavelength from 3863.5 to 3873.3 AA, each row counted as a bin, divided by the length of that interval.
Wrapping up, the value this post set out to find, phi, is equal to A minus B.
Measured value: -0.1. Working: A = 6.8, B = 7.0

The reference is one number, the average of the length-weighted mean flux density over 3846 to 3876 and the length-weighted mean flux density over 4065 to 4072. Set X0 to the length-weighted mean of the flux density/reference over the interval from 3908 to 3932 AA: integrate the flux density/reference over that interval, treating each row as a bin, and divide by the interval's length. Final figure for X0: 1.00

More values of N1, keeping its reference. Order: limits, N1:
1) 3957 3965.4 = 27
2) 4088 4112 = 129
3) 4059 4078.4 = 17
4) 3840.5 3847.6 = 82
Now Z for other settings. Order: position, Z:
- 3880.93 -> 6.86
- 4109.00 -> 6.71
